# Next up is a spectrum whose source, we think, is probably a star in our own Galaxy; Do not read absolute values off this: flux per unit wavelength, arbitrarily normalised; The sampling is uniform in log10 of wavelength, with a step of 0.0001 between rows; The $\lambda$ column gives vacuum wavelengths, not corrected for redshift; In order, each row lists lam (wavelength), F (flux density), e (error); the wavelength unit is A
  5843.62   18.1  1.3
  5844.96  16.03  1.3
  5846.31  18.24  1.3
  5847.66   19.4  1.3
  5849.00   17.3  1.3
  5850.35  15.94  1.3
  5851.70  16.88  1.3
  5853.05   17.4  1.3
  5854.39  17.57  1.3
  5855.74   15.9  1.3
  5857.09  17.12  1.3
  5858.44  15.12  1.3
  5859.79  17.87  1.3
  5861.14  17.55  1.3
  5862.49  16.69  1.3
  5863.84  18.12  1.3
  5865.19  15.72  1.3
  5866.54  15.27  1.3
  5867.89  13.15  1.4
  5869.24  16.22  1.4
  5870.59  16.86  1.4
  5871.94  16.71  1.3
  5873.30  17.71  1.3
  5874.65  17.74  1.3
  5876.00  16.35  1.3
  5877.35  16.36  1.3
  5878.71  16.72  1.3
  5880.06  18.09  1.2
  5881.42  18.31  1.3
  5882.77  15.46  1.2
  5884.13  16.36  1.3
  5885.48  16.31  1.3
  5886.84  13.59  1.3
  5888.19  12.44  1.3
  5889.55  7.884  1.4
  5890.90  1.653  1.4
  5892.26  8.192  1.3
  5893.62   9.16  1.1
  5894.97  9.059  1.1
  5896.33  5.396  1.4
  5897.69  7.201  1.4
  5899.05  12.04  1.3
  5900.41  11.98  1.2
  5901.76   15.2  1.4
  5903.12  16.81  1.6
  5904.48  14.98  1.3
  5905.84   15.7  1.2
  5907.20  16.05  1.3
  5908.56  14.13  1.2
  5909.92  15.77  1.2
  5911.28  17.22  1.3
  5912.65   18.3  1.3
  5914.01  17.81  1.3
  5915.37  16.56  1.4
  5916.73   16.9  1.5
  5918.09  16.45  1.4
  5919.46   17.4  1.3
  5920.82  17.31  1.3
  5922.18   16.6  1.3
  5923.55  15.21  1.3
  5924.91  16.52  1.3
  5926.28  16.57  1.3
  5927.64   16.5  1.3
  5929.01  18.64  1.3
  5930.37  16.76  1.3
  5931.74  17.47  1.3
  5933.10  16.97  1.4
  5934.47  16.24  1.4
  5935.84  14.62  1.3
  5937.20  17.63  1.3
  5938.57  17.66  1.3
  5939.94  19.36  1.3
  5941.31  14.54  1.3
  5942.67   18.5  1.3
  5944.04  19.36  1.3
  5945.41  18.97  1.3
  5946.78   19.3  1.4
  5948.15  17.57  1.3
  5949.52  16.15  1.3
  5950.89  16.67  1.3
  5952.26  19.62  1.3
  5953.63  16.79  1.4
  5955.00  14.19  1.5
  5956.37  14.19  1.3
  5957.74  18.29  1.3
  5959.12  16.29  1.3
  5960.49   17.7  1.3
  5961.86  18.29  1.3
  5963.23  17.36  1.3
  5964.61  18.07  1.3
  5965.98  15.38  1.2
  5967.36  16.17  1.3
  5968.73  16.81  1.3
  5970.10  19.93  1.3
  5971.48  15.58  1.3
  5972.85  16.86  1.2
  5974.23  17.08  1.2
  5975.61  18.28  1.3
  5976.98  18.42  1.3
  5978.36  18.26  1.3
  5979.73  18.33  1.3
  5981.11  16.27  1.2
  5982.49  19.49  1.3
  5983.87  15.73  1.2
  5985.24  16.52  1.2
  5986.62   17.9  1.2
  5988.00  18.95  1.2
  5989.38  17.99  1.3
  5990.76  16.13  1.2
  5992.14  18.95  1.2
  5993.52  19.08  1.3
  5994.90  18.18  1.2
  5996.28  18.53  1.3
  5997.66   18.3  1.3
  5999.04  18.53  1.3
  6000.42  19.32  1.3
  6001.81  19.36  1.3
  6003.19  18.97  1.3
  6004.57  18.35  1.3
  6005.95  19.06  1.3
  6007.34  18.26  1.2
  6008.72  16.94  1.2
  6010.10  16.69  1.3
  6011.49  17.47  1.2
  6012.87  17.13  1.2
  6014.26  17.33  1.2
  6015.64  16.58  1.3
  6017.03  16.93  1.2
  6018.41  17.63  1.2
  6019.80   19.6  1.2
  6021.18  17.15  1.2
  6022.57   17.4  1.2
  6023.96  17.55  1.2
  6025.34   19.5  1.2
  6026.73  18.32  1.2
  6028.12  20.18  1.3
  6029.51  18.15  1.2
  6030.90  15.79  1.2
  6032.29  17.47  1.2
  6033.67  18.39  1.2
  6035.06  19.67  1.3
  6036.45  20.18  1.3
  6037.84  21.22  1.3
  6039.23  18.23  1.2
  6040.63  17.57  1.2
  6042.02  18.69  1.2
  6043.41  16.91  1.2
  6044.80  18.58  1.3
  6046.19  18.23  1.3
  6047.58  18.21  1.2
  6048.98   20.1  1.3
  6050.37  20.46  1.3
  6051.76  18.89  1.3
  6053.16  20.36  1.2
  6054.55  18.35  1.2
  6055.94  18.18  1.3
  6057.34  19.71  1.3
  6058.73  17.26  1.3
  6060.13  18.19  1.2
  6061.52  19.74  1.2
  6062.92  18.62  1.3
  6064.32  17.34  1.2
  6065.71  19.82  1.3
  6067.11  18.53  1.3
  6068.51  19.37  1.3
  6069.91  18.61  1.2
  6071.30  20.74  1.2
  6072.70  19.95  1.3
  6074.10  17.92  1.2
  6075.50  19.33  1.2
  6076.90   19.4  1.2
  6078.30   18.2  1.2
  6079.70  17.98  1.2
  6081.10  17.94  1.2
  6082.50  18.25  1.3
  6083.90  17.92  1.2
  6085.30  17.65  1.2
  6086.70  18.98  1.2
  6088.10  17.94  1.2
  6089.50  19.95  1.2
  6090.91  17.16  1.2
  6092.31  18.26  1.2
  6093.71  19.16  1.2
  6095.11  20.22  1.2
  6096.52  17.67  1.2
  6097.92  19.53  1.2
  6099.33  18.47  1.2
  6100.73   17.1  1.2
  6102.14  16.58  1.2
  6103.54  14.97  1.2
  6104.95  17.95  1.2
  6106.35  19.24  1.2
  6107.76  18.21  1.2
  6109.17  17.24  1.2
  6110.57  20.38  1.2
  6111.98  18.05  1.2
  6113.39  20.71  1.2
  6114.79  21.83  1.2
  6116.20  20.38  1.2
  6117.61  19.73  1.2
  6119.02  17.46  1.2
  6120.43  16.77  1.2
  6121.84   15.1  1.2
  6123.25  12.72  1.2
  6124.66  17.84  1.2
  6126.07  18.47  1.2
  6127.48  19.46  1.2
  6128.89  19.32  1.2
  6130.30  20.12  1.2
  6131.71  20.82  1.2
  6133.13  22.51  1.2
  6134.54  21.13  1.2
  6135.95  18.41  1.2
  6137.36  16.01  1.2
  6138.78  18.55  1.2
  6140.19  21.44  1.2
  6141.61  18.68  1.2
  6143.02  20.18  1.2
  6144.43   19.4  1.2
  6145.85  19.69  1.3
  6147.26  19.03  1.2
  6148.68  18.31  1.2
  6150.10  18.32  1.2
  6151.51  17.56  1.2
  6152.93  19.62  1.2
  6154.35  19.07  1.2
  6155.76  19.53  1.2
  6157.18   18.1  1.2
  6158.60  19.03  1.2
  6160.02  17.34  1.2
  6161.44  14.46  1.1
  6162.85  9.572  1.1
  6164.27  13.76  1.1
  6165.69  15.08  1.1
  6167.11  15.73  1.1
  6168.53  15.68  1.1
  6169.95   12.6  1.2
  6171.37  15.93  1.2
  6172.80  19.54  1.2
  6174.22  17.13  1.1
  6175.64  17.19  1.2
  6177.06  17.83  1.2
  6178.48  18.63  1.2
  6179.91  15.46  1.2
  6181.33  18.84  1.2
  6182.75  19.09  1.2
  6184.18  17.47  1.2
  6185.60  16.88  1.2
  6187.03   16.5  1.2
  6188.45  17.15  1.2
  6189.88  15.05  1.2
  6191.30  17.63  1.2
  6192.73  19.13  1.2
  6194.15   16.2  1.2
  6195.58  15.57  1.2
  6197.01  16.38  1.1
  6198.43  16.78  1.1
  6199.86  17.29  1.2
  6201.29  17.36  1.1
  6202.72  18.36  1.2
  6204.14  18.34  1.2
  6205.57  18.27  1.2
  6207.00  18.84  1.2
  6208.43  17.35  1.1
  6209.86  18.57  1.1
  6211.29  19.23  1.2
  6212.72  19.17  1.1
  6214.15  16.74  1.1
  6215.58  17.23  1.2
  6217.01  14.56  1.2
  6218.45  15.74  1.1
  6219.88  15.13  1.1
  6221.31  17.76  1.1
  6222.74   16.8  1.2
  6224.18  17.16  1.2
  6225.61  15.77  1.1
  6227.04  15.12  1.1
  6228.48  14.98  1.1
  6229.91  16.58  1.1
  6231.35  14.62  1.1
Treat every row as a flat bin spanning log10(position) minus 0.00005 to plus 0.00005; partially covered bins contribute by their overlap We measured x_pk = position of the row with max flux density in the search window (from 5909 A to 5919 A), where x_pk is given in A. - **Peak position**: 5912.65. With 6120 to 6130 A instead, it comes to 6127.48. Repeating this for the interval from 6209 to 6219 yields 6211.29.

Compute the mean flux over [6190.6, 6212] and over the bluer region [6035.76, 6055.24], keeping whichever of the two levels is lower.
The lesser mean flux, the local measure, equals 17.7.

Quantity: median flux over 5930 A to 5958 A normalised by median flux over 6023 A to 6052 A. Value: 0.95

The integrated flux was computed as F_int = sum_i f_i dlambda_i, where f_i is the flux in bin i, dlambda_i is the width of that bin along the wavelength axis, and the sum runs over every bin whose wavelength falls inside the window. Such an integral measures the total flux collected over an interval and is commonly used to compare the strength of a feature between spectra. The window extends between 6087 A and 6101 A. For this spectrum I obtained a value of 260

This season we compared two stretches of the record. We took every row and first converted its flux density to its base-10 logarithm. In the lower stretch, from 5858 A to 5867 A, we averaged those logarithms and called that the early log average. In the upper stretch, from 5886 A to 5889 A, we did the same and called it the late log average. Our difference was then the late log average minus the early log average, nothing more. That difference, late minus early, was -0.11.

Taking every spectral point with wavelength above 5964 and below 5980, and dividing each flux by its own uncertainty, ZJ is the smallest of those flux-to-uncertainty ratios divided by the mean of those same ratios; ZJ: 0.877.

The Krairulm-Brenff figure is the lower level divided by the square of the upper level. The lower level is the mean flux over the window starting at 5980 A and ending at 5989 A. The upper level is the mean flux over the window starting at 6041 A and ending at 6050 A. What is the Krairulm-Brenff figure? 0.051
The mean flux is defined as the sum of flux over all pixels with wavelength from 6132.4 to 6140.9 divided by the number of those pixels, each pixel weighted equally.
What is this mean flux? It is 19.7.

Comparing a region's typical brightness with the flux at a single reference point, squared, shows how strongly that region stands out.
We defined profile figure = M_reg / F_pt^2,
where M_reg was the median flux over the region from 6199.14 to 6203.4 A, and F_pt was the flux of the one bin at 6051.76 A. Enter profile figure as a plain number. 0.049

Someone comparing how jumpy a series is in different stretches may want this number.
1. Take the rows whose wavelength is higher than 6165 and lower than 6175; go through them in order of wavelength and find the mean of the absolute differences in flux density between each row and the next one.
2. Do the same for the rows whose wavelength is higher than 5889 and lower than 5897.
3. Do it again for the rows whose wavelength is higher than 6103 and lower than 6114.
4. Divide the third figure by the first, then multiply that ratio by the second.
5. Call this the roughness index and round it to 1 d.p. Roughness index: 3.3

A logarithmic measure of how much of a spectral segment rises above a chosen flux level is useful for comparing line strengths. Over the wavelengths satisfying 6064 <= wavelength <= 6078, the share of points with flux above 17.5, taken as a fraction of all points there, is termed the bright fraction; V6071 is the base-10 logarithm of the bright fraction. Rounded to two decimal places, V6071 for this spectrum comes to -0.05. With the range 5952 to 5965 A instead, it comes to -0.30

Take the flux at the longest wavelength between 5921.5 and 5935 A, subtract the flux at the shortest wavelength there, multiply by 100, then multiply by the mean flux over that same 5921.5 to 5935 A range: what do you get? -603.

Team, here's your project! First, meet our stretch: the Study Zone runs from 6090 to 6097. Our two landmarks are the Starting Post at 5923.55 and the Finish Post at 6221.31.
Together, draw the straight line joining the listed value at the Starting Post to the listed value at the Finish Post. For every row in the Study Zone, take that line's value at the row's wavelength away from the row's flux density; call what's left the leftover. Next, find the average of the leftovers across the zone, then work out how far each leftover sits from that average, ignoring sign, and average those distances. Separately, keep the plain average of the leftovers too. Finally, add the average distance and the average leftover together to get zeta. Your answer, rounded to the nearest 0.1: 2.8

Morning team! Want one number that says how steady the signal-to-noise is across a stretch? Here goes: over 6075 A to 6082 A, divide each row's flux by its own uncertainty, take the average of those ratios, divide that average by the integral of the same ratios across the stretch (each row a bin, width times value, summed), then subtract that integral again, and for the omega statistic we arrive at -108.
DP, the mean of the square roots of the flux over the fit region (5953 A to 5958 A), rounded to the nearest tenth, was 4.0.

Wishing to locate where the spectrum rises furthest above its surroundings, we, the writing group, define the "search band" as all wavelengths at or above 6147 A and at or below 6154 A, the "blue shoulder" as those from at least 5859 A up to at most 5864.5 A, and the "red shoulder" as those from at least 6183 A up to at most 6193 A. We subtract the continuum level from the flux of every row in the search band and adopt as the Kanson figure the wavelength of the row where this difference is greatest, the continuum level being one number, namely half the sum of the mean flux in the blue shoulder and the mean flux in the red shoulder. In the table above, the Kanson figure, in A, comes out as 6152.93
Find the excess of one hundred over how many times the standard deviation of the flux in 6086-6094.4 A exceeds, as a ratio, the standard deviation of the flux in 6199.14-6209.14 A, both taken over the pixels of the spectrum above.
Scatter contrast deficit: 98.4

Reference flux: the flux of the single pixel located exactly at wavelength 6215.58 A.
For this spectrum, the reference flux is 17.23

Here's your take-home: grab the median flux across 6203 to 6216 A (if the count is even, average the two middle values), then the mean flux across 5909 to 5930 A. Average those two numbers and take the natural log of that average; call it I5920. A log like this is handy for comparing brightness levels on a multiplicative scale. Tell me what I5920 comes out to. 2.87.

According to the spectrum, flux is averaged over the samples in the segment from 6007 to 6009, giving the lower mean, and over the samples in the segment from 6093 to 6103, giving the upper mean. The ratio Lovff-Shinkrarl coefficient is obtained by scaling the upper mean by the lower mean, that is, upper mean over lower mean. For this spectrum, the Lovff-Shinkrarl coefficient 1.04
